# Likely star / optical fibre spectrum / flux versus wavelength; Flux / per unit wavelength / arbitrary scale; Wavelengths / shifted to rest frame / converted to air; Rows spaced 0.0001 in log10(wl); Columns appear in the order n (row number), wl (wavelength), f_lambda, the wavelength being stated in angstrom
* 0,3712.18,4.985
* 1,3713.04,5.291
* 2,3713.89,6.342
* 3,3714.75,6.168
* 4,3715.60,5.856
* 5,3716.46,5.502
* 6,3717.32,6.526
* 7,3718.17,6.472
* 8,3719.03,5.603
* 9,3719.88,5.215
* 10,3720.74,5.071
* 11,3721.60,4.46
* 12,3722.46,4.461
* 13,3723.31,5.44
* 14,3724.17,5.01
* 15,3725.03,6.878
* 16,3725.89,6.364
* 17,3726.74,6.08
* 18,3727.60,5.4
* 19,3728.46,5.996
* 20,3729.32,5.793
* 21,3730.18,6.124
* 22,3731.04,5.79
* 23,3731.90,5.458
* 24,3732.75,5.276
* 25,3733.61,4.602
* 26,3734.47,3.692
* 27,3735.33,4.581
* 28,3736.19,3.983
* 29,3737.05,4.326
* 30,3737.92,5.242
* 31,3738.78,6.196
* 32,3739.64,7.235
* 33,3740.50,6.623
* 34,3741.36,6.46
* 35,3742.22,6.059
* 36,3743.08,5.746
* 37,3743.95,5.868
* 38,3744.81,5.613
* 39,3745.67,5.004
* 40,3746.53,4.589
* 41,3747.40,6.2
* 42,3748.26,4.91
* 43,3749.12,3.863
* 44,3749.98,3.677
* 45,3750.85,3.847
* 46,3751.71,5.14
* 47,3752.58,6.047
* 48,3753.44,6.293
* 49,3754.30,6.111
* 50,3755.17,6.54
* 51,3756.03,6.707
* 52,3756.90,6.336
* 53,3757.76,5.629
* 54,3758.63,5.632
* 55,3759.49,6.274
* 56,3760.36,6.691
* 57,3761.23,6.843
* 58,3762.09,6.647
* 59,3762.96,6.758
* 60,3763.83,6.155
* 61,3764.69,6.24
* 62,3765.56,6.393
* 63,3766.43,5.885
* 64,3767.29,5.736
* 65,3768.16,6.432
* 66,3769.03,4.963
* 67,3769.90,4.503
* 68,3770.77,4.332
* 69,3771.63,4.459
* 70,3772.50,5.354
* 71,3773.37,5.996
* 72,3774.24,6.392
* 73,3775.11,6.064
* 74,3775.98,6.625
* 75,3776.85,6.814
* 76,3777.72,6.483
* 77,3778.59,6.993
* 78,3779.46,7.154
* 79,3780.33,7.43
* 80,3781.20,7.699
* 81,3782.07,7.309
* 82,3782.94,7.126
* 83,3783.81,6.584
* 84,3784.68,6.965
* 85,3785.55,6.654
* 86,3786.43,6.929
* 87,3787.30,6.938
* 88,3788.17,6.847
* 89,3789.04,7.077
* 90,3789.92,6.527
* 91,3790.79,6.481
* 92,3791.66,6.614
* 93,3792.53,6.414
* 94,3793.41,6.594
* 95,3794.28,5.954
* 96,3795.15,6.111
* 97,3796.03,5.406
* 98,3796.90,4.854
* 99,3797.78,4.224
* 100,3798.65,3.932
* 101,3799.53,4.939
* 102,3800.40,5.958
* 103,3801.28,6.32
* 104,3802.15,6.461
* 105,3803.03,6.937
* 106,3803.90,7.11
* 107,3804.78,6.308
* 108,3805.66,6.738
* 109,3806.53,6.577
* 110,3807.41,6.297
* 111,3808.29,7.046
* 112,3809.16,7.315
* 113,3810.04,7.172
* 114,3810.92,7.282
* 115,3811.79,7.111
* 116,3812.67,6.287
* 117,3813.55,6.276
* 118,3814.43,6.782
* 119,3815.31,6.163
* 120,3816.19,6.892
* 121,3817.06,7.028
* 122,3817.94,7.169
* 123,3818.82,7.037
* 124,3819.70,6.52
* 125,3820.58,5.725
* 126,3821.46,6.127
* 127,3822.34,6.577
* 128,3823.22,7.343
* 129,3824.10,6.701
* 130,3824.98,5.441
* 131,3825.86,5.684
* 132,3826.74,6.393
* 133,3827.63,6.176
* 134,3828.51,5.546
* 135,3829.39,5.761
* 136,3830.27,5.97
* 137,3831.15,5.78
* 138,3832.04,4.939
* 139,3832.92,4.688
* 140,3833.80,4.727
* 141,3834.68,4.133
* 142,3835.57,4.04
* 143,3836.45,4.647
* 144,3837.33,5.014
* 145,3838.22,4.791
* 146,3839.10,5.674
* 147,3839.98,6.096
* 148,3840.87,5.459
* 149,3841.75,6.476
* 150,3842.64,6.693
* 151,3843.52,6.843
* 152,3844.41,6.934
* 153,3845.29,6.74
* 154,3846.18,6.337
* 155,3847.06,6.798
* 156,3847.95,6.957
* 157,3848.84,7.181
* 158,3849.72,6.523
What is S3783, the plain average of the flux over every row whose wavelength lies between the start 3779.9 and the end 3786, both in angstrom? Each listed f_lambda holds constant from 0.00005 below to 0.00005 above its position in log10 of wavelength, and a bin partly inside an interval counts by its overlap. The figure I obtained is 7.1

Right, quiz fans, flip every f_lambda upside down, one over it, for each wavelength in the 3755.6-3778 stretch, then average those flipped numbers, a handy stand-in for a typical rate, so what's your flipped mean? 0.169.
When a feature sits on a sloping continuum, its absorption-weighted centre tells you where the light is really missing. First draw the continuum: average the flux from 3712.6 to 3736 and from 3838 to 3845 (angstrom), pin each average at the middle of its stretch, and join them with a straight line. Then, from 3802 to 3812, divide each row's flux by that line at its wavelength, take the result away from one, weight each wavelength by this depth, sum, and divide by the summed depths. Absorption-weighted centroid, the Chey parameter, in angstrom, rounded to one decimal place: 3807.6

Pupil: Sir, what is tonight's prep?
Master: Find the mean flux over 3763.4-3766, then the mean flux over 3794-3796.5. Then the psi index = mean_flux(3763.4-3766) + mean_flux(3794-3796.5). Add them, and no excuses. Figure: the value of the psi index 12.1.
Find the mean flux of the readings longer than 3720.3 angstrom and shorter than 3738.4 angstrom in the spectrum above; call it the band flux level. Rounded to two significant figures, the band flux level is 5.2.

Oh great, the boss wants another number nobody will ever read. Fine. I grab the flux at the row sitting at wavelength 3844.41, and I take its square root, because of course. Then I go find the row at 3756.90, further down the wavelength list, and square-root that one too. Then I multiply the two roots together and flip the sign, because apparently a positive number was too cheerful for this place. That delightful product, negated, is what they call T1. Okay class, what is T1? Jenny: -6.6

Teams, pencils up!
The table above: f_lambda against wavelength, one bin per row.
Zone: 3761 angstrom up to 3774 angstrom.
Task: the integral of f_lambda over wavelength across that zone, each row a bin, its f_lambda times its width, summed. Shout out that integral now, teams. 75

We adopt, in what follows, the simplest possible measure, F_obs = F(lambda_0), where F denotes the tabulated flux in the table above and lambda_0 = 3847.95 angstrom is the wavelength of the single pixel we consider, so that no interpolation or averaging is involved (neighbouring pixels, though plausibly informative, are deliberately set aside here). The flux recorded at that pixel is 6.957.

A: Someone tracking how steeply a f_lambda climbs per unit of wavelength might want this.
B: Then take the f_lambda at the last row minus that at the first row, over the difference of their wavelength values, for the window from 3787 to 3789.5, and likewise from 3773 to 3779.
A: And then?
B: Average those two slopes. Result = 0.1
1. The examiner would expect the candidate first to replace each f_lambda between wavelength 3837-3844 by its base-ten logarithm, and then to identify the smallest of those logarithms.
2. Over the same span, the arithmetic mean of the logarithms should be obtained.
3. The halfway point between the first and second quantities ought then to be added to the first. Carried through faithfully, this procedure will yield 1.40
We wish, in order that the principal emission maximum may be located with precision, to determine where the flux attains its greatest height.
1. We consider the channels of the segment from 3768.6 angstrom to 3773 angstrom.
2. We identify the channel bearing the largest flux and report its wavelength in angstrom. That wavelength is 3772.50 angstrom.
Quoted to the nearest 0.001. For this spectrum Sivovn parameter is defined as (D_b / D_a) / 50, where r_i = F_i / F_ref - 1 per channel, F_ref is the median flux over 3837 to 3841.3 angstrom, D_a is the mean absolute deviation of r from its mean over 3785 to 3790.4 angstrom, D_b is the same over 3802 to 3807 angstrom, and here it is 0.030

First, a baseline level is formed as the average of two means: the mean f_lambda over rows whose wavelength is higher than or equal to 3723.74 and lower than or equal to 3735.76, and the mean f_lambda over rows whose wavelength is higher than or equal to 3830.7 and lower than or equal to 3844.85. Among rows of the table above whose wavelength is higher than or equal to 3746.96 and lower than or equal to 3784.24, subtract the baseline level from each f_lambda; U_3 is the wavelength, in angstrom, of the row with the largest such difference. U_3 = 3781.20 angstrom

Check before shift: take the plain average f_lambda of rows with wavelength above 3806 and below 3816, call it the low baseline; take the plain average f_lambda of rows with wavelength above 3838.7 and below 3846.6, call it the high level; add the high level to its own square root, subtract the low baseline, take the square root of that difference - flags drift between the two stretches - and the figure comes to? 1.5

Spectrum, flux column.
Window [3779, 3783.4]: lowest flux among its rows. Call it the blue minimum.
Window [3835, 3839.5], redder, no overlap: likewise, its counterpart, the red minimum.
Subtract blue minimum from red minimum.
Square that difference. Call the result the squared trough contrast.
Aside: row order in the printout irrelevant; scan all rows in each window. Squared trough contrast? 10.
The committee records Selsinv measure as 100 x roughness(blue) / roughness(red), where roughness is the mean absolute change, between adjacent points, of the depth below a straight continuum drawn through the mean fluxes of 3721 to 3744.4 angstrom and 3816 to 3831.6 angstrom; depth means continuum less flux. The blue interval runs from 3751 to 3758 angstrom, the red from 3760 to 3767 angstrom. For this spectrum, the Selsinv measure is 167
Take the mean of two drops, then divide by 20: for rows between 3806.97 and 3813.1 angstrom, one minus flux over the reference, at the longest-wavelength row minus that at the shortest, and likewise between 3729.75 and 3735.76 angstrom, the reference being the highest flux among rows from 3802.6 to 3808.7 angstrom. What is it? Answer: 0.0055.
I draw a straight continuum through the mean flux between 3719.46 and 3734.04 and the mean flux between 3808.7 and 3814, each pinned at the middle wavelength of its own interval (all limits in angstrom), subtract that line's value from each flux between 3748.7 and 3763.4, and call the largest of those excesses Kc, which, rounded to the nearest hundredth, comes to 0.77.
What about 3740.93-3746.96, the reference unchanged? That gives 0.72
